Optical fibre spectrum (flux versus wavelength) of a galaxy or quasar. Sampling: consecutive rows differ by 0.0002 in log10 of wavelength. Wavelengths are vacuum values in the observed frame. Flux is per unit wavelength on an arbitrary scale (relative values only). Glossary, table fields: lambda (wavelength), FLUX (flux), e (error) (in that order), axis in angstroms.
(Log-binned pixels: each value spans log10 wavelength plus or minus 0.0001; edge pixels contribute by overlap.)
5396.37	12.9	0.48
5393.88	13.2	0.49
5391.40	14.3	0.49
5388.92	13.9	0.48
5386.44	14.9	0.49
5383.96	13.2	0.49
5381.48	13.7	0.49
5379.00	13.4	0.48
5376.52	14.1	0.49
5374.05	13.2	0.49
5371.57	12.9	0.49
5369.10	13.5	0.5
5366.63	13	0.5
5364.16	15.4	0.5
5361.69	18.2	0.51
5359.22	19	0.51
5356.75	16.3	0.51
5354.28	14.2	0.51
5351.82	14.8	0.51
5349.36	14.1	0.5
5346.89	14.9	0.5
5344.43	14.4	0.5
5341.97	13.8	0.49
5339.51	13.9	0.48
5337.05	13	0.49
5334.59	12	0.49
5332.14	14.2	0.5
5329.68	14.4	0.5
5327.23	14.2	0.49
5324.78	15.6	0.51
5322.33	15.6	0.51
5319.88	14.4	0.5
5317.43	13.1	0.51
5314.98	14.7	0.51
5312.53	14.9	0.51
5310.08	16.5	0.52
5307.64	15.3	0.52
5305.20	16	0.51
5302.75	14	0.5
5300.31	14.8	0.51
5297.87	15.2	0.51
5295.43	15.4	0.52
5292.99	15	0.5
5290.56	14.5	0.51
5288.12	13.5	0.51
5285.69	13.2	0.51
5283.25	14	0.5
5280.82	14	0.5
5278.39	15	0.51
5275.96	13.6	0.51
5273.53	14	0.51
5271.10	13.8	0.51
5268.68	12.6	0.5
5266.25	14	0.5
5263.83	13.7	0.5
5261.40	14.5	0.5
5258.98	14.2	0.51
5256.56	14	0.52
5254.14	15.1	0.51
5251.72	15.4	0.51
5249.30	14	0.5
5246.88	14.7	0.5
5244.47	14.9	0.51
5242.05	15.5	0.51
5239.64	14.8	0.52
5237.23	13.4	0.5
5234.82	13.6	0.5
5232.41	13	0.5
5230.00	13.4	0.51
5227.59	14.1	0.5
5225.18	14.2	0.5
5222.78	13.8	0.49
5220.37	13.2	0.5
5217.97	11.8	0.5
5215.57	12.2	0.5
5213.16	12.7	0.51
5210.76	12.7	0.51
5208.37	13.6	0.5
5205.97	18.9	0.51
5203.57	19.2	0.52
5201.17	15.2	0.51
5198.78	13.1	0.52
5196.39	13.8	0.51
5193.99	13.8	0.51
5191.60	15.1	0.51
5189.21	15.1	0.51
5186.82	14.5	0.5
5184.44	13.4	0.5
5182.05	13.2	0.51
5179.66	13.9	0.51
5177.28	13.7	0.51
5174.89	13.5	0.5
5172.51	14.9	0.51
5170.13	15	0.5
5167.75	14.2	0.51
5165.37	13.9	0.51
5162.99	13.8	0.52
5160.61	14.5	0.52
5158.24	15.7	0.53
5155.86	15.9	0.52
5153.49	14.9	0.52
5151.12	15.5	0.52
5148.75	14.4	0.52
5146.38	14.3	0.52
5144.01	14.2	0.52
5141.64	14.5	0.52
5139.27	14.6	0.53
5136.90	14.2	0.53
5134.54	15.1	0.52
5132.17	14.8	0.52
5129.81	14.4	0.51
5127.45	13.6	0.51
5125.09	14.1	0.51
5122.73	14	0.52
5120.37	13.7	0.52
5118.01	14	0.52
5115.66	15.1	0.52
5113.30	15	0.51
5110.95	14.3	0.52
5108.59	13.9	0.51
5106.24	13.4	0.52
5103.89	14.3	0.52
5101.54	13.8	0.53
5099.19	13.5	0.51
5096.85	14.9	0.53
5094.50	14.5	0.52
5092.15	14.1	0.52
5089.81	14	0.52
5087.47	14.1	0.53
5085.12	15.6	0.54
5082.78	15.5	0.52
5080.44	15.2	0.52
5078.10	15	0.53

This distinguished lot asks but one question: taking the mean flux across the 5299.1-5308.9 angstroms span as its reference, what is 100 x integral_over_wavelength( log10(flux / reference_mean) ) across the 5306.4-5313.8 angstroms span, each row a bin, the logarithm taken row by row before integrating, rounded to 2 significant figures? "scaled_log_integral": 11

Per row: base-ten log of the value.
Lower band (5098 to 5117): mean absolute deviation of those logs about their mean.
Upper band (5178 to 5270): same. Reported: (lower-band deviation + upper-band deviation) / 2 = 0.0225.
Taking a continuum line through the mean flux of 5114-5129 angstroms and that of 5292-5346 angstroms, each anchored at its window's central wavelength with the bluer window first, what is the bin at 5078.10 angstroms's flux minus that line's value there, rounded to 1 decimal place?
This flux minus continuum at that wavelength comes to 1.0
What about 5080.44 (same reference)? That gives 1.2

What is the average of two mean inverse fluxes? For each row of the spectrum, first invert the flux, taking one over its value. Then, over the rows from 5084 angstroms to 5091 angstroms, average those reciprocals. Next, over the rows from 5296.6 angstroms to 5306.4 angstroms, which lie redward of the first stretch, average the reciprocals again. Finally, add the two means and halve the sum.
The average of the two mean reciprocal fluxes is 0.068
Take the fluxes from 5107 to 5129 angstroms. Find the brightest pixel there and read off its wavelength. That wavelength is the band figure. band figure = 5115.66 angstroms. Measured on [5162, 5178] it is 5170.13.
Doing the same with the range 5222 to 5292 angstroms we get 5242.05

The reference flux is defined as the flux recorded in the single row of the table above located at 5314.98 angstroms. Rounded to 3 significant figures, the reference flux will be 14.7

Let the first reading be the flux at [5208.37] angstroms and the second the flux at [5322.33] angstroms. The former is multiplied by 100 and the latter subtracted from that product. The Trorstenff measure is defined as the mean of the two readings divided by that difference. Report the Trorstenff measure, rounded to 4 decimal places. 0.0109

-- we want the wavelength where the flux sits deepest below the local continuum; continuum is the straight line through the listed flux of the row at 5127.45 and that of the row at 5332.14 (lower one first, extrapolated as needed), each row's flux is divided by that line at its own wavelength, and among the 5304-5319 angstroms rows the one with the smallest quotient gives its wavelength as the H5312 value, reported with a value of 5317.43 angstroms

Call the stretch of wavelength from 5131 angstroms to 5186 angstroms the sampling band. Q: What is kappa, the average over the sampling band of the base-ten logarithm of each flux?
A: 1.159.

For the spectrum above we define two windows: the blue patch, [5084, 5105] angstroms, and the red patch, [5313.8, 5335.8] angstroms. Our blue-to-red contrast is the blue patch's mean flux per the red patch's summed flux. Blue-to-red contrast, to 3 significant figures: 0.112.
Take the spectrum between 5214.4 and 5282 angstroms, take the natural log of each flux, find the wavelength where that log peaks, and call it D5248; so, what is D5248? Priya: 5242.05 angstroms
